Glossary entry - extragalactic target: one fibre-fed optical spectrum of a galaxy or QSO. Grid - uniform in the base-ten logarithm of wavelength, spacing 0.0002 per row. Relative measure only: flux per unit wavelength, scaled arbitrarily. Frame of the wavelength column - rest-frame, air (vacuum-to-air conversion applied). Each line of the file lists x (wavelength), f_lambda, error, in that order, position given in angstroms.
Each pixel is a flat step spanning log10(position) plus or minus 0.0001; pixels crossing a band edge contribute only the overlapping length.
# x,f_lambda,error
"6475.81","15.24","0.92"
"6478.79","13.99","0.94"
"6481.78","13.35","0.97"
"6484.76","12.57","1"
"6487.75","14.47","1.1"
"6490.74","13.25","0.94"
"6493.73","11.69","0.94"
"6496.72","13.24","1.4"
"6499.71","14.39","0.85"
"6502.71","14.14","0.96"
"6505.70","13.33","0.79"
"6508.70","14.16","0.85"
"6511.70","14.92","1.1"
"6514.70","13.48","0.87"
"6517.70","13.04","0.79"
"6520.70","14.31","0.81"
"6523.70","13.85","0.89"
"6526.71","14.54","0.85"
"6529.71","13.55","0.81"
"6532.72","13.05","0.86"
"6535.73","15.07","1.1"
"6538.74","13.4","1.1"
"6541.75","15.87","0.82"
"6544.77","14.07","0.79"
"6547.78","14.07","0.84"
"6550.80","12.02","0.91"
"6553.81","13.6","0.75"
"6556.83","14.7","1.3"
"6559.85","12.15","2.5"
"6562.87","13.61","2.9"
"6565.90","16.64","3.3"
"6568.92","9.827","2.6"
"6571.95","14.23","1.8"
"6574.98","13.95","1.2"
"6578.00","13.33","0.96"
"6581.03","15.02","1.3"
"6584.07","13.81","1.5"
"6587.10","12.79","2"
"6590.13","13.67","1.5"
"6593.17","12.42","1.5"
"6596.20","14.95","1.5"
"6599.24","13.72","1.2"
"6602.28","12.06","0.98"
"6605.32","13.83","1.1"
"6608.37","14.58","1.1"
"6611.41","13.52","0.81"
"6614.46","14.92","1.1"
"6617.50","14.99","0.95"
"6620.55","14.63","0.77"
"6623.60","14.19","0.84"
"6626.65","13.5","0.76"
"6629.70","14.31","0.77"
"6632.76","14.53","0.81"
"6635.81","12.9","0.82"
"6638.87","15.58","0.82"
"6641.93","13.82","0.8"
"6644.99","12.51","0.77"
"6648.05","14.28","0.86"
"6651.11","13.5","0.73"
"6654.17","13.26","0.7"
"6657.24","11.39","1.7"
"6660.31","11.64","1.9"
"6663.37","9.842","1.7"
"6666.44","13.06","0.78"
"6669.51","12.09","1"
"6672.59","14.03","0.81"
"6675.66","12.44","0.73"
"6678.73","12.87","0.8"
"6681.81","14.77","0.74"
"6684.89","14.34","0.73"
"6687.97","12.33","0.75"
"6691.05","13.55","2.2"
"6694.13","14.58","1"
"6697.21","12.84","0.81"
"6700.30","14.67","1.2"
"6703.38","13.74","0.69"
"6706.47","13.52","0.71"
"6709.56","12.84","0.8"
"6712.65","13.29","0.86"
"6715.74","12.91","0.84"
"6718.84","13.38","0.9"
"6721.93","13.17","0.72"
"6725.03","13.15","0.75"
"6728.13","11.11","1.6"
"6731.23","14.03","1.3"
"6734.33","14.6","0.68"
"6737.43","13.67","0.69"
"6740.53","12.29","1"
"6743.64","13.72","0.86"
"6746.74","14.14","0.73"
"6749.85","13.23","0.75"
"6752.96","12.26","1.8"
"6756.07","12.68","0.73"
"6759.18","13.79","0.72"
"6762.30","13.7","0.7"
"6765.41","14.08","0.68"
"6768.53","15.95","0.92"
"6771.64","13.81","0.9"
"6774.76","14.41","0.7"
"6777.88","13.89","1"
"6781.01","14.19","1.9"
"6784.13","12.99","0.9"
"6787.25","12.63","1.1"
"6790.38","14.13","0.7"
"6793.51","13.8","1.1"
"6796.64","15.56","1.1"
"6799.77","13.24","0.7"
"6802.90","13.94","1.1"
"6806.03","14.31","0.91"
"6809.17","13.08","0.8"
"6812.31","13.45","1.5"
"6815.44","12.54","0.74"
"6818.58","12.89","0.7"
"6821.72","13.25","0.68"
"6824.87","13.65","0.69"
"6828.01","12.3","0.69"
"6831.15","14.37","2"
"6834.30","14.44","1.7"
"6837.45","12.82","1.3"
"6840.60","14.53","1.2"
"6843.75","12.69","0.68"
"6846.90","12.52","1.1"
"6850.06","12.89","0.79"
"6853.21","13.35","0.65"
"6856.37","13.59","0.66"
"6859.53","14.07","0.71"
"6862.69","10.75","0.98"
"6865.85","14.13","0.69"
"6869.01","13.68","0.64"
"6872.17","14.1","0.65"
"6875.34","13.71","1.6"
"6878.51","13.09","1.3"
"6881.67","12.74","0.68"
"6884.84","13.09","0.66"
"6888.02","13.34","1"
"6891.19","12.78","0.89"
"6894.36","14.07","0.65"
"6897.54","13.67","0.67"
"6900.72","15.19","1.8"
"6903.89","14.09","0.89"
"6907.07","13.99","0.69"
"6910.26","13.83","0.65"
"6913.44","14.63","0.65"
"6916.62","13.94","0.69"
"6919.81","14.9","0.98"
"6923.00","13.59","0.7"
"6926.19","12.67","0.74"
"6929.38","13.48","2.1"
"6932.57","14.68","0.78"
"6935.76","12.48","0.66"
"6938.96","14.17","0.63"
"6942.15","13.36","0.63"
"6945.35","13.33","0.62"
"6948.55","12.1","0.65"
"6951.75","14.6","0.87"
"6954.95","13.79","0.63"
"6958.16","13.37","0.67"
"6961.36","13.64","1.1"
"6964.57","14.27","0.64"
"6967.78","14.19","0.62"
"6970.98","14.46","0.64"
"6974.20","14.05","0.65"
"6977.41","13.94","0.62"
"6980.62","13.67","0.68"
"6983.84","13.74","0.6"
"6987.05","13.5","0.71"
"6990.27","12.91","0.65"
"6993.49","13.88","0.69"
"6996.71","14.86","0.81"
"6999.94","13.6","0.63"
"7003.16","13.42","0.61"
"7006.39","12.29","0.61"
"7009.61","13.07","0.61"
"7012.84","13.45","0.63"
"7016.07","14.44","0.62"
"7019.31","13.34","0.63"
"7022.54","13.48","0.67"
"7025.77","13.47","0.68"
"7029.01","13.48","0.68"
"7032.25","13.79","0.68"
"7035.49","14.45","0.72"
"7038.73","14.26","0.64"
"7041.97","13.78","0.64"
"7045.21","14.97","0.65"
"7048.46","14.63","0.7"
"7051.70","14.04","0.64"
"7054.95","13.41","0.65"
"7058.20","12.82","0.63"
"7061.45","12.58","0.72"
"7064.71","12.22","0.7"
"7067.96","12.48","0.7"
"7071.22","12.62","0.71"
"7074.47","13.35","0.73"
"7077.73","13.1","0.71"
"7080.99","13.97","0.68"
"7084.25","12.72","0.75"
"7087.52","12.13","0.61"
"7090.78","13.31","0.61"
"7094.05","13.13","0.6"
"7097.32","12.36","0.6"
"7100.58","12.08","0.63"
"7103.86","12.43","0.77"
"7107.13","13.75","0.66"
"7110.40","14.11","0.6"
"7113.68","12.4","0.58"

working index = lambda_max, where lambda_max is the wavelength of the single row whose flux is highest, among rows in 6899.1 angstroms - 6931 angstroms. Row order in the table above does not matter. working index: 6900.72 angstroms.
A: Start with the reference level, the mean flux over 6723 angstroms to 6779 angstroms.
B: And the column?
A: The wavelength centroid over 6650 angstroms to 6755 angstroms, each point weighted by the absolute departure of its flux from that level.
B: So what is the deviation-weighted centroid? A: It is 6694.5 angstroms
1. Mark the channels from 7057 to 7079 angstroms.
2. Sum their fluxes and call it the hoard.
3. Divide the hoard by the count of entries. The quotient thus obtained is 12.7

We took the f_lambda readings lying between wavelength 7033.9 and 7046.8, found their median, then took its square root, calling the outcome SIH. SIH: 3.79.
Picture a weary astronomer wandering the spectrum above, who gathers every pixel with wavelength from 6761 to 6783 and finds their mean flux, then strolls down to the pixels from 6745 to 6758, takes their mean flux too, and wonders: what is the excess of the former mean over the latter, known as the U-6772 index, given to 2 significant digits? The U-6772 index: 1.2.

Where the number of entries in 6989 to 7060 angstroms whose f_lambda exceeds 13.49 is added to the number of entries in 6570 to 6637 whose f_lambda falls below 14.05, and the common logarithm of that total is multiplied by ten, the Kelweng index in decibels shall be 13.6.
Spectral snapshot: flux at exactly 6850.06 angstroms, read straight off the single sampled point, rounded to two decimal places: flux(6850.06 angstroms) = 12.89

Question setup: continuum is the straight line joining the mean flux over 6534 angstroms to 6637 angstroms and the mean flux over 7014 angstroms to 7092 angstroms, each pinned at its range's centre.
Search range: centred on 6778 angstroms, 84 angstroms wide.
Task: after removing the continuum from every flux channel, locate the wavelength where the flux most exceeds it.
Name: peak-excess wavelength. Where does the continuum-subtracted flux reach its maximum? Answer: 6768.53 angstroms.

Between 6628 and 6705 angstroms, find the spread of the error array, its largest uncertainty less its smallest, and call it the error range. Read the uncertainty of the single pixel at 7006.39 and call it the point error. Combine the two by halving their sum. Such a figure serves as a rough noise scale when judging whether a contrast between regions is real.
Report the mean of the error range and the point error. 1.06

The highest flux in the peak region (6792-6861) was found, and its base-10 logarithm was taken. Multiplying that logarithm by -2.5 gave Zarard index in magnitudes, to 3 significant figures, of -2.98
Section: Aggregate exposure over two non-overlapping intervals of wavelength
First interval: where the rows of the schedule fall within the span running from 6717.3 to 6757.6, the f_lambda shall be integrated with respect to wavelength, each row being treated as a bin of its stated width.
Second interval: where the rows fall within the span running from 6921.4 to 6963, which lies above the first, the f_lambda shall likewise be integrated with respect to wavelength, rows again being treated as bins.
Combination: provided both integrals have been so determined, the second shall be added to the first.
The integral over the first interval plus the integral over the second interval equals 1092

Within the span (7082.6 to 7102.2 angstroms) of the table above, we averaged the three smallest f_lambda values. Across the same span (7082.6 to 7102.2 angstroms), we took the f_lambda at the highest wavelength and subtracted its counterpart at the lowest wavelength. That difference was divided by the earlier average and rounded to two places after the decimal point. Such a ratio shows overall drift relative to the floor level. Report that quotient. -0.05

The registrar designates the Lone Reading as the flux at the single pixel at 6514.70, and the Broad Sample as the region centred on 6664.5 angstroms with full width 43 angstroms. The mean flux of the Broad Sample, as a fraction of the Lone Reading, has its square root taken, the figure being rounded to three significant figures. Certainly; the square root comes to 0.977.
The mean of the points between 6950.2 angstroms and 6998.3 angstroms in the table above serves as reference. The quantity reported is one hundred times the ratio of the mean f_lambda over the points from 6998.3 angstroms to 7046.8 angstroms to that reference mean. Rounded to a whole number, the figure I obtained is 98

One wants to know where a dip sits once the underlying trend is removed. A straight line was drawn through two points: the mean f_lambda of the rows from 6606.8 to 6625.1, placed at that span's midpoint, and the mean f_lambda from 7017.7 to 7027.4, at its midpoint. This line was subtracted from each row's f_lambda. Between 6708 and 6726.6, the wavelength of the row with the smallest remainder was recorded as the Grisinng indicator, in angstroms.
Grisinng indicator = 6709.56 angstroms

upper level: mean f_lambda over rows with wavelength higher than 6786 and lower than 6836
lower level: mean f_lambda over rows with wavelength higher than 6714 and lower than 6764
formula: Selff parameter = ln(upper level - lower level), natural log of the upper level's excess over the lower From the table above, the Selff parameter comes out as -1.0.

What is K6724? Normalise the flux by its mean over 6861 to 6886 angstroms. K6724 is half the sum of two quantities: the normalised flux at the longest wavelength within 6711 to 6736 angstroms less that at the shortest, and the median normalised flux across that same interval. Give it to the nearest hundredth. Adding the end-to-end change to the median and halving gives 0.55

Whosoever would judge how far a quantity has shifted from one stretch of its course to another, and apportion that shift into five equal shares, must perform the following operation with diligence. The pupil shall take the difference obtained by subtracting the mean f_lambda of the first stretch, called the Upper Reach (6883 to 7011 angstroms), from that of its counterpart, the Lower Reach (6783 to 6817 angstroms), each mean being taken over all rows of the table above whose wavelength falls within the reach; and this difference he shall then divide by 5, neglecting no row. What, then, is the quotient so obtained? -0.02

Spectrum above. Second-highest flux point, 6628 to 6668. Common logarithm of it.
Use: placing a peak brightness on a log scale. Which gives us 1.16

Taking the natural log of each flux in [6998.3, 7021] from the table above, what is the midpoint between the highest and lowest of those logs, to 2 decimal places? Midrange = 2.59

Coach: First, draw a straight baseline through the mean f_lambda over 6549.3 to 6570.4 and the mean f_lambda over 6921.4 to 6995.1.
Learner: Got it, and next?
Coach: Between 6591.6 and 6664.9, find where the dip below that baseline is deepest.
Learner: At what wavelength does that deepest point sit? 6663.37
